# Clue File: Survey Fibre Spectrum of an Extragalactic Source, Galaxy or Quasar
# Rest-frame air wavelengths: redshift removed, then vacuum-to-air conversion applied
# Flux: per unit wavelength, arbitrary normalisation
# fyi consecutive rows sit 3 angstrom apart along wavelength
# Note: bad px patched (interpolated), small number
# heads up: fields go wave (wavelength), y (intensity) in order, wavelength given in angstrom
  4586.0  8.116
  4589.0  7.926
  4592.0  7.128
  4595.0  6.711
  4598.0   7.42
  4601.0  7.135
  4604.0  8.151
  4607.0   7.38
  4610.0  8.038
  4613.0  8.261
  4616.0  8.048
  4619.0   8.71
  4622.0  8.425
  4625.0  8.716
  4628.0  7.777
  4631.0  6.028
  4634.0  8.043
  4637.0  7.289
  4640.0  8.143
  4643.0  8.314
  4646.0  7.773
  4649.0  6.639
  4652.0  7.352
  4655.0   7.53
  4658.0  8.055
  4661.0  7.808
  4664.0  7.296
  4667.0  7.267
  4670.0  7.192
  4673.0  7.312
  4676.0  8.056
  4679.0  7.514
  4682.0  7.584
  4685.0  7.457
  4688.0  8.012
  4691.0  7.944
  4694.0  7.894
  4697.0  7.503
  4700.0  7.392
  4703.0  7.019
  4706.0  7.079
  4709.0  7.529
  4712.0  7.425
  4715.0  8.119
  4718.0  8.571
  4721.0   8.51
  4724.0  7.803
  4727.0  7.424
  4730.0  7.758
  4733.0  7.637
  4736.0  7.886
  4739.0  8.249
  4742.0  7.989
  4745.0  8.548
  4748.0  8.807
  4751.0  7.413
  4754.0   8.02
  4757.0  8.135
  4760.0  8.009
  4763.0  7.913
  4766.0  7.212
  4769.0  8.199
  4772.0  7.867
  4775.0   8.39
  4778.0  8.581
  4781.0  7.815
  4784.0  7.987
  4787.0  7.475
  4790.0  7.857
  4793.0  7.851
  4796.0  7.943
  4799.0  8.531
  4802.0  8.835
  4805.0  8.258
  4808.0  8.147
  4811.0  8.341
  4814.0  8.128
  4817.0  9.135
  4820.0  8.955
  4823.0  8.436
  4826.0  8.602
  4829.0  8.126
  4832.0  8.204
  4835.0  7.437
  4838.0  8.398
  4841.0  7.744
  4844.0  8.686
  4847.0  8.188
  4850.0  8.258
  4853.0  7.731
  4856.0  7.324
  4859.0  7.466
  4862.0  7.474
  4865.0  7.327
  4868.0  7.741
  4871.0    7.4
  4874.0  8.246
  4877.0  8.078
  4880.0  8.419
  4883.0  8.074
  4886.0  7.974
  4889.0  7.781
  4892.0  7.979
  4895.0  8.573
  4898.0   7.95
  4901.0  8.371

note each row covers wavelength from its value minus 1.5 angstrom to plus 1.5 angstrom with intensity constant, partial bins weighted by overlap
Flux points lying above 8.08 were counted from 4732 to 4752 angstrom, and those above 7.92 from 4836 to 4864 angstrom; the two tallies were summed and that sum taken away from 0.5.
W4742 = -6.5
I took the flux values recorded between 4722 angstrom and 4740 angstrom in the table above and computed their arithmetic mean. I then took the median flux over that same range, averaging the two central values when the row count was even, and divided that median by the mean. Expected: 1.00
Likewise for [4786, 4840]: 1.00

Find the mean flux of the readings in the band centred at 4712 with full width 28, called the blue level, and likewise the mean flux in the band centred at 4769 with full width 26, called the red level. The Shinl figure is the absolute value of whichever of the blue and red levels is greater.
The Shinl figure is 8.01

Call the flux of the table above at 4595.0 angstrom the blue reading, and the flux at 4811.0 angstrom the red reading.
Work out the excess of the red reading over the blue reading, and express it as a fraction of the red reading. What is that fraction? 0.20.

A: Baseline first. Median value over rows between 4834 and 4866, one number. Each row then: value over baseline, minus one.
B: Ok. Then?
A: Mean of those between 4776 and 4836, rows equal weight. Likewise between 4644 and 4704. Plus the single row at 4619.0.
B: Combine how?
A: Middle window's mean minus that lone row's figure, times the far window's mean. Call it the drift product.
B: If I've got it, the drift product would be -0.010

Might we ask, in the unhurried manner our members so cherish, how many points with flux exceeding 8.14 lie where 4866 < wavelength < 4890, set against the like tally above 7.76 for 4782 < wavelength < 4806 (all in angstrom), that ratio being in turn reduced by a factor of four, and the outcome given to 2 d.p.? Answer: 0.07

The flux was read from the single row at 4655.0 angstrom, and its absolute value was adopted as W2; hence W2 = 7.53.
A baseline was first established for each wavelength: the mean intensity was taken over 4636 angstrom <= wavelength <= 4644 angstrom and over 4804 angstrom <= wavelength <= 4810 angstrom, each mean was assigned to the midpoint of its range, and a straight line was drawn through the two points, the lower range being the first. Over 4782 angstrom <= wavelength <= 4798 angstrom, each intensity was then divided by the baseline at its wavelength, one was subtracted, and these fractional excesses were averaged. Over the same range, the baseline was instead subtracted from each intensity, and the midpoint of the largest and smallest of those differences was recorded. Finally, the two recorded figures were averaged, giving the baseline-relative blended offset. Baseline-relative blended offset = -0.24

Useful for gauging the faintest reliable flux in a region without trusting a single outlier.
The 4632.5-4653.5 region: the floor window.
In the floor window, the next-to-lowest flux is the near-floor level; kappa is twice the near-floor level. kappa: 14.6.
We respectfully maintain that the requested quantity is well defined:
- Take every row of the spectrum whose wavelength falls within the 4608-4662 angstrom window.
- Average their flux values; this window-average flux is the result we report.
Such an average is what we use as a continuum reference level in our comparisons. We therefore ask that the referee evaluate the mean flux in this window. 7.83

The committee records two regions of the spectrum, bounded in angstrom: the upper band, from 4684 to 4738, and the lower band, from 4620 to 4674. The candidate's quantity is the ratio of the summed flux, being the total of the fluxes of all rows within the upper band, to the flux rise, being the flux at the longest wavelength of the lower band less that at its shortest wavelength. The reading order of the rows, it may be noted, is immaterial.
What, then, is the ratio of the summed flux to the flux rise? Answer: -125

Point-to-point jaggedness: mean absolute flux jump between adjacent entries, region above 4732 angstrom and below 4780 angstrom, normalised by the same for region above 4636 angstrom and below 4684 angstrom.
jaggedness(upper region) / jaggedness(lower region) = 1.05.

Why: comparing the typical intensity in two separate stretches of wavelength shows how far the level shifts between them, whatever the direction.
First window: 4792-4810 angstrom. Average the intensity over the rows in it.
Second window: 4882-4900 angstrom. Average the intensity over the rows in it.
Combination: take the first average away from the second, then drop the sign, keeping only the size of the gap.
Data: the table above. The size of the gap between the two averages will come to 0.21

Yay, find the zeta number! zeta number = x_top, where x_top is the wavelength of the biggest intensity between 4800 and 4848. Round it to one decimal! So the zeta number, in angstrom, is 4817.0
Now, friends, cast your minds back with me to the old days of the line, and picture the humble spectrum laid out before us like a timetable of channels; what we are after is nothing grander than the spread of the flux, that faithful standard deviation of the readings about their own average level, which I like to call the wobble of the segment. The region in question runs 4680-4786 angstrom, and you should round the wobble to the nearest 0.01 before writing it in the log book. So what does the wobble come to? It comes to 0.44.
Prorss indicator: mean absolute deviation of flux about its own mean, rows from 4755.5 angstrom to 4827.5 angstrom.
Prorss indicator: 0.35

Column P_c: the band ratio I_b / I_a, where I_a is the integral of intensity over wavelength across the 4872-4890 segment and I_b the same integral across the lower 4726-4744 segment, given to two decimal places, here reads 0.97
